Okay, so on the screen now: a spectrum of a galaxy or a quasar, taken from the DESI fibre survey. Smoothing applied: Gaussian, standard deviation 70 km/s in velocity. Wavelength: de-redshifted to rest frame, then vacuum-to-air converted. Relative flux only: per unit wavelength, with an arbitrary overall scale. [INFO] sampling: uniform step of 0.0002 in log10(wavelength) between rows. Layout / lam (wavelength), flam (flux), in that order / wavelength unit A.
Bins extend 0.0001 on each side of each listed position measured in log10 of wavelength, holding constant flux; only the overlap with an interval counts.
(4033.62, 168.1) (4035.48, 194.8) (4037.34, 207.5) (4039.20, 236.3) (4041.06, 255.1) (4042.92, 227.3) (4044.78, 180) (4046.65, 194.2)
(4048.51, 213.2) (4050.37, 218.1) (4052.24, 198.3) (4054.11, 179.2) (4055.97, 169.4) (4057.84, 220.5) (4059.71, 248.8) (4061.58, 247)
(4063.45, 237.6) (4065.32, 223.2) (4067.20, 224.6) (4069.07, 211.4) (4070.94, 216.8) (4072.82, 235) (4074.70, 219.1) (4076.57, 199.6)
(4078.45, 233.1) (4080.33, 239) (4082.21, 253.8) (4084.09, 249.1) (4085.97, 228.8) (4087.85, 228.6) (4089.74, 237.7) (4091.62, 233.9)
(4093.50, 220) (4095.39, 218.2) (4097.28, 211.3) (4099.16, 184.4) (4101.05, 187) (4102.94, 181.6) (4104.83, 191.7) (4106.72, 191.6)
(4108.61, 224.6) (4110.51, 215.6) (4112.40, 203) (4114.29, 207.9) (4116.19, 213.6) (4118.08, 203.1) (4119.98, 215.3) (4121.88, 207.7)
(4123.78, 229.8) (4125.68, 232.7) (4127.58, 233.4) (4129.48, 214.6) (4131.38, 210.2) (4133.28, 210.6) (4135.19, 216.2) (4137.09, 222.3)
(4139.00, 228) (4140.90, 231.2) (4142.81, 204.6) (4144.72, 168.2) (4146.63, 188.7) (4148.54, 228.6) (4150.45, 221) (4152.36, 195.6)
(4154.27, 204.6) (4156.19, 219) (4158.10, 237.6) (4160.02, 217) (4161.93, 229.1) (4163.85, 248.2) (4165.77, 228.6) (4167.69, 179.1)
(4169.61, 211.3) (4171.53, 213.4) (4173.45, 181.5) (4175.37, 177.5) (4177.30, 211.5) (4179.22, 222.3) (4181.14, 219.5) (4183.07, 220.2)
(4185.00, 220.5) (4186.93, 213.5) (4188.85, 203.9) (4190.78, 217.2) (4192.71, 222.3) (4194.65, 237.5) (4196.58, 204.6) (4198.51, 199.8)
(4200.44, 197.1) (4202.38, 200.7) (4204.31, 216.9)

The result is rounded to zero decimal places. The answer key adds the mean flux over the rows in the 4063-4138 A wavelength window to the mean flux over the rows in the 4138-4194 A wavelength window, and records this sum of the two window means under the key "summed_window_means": 430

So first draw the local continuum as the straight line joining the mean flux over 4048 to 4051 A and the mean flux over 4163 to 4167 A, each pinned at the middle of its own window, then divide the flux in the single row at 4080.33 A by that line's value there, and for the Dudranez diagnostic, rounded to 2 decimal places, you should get 1.08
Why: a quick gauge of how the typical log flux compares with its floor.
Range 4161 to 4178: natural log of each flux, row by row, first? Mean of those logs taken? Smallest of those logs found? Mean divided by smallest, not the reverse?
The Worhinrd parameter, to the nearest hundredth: 1.03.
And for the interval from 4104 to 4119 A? 1.01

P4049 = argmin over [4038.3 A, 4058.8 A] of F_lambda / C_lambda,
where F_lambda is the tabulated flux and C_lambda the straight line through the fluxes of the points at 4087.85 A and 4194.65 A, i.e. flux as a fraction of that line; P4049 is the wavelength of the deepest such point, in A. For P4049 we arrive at 4055.97 A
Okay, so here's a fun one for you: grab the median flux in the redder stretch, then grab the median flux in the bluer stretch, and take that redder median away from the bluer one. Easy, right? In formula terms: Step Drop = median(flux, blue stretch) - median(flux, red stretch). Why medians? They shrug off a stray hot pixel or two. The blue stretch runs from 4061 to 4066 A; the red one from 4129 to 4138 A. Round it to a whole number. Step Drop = 23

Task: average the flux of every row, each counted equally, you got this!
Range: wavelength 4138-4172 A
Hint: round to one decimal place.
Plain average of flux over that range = 214.1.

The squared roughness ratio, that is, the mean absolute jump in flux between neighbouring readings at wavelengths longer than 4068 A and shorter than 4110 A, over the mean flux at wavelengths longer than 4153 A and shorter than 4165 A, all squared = 0.0028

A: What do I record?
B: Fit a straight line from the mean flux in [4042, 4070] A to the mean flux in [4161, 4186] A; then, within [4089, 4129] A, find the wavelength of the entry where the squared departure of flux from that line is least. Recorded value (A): 4116.19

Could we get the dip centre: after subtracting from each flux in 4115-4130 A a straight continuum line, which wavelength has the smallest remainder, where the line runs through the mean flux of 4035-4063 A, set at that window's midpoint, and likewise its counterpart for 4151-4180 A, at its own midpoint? 4118.08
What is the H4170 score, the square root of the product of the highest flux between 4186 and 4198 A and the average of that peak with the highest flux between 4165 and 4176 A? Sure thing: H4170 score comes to 235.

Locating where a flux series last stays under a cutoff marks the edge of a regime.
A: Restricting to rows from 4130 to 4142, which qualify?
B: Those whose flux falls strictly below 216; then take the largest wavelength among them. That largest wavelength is 4133.28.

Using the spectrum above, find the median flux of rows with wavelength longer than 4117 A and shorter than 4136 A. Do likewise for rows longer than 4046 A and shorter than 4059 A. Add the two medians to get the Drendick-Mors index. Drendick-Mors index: 413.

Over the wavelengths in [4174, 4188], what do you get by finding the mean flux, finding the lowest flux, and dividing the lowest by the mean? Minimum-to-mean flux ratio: 0.84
